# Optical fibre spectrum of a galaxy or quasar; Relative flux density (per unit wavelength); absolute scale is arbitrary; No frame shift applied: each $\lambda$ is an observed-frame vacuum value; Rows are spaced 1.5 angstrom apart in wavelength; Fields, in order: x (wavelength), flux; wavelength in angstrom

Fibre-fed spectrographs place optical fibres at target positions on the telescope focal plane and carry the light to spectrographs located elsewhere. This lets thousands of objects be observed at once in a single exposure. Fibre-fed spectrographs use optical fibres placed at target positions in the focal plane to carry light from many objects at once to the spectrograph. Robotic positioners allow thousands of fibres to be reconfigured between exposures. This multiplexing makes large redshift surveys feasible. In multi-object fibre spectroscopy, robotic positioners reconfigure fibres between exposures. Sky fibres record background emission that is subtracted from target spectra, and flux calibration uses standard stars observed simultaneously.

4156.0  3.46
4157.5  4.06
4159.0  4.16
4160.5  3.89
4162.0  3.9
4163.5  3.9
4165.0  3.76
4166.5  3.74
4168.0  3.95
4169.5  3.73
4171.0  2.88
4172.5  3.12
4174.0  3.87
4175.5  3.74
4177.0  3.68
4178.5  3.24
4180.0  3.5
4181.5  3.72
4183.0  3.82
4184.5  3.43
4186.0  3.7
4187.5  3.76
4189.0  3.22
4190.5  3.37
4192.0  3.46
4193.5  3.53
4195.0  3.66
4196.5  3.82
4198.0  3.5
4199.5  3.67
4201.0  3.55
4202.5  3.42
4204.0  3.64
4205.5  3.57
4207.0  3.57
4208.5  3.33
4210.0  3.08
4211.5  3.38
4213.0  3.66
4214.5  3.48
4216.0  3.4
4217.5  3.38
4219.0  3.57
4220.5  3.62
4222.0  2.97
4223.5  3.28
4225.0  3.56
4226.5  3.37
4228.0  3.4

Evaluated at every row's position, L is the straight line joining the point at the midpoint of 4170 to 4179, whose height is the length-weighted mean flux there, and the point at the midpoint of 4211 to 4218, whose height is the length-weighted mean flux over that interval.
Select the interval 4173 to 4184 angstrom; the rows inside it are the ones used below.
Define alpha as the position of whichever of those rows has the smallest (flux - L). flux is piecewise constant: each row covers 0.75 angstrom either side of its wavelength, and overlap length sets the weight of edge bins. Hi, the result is 4178.5 angstrom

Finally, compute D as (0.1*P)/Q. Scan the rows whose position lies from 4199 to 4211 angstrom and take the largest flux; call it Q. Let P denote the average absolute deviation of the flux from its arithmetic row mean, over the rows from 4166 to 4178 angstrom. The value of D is 0.0080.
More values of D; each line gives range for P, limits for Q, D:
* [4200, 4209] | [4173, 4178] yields 0.0024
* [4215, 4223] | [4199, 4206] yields 0.0046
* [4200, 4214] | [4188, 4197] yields 0.0038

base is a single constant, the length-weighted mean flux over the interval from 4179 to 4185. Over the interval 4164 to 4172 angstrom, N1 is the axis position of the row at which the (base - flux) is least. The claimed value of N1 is 4168.0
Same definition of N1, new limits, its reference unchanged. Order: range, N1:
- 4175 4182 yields 4175.5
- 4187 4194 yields 4187.5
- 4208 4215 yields 4213.0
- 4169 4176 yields 4174.0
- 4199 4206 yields 4199.5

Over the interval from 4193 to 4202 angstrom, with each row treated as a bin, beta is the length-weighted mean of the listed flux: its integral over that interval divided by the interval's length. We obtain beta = 3.62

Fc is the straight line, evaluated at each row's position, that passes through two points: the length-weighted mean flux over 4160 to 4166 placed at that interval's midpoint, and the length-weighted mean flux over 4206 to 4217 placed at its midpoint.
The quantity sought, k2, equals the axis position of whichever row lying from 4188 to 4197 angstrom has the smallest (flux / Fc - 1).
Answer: 4189.0 angstrom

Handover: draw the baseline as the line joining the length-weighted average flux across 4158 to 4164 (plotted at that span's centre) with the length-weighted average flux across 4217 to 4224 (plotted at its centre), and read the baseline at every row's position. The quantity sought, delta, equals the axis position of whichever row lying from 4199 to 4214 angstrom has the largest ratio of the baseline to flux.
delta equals 4210.0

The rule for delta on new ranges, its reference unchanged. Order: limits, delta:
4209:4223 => 4222.0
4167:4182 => 4171.0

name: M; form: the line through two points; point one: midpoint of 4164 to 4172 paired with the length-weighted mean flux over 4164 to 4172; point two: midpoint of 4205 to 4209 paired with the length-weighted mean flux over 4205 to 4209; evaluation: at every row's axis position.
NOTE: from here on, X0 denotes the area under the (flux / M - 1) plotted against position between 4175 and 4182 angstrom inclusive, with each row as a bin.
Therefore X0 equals -0.02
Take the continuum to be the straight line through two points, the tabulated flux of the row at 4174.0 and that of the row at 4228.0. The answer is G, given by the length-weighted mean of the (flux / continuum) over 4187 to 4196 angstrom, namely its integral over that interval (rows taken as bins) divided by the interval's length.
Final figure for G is 0.942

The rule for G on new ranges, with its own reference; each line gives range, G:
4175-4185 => 0.940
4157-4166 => 0.989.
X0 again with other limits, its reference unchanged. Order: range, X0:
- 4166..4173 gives -0.22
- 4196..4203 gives 0.15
